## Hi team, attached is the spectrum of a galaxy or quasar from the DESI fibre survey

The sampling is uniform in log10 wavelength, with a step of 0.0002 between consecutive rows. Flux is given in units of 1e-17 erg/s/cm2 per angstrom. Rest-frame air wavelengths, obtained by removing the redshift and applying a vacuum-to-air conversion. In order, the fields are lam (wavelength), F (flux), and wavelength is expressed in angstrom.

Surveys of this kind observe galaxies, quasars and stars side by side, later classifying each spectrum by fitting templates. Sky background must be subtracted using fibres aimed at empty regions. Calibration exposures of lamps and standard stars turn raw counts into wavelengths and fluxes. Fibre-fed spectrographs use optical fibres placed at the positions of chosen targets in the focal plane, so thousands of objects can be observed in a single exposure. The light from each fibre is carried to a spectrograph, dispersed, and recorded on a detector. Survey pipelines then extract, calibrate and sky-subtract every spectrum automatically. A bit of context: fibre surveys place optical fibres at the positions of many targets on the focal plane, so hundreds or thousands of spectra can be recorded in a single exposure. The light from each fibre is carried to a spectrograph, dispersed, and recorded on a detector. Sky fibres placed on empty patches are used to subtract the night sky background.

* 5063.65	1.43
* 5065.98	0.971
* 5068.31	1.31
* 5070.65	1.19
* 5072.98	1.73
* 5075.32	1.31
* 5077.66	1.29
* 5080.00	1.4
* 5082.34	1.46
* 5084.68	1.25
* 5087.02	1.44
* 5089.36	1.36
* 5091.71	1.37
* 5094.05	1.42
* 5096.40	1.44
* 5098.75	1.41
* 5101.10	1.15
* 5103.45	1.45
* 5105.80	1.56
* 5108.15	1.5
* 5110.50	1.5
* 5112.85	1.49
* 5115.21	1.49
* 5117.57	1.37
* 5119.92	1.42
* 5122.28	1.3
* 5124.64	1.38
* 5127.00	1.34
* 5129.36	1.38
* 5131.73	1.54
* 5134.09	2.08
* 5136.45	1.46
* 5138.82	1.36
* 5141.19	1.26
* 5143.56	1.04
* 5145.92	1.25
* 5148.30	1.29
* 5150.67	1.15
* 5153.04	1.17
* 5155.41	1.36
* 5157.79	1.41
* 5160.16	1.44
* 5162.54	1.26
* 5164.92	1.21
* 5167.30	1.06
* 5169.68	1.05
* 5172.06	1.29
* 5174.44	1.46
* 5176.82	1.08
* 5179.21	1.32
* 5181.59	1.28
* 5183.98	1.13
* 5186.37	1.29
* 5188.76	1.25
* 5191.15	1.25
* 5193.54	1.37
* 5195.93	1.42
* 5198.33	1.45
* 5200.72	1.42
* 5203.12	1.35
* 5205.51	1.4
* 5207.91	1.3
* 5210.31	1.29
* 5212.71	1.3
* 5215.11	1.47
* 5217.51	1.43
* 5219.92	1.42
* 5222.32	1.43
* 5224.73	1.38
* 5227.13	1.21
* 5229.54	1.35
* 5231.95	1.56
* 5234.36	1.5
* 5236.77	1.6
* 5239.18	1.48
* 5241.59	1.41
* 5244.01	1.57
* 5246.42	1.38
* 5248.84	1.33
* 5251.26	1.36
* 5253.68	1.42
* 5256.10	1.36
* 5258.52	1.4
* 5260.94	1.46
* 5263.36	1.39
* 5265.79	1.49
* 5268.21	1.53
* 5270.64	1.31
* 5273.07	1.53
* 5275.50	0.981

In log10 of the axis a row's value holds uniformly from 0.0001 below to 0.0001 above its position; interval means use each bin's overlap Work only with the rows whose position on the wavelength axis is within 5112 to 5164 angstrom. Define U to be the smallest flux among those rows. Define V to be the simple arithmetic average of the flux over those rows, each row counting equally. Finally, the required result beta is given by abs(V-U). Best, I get 0.33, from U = 1.04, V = 1.37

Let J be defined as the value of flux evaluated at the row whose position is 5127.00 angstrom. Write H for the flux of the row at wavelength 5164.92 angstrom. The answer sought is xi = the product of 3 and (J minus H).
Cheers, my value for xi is 0.4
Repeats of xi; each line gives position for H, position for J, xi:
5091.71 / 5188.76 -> -0.4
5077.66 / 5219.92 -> 0.4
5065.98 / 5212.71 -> 1.0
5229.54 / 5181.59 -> -0.2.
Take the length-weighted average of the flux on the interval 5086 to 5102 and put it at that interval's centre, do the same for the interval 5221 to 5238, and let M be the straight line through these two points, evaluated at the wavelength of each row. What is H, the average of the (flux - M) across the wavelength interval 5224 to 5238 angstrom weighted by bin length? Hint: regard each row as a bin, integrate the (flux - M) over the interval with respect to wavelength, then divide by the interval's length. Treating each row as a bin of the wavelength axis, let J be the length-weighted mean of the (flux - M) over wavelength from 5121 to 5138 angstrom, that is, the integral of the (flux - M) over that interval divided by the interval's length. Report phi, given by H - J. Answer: -0.10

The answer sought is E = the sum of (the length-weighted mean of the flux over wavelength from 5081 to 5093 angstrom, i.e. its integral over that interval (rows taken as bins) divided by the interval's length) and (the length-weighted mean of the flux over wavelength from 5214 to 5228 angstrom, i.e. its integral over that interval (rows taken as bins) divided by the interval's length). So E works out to 2.77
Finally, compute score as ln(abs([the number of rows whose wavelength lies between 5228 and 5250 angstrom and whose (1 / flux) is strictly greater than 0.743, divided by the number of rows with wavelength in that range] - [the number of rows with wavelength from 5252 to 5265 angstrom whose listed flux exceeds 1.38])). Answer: 1.4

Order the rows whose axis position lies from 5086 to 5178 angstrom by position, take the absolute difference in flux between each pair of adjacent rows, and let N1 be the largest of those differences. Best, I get 0.62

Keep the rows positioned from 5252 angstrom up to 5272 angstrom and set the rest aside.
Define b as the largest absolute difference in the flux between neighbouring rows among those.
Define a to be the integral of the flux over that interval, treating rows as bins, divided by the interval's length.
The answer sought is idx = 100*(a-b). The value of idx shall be 120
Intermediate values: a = 1.42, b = 0.22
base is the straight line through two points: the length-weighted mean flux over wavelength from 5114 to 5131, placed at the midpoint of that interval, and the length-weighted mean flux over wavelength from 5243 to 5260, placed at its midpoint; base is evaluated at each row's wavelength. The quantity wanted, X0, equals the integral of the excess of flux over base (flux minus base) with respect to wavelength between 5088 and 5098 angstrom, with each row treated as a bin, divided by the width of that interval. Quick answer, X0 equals 0.02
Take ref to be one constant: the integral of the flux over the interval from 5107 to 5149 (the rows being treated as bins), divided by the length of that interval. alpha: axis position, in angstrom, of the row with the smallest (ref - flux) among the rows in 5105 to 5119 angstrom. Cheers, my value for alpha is 5105.80 angstrom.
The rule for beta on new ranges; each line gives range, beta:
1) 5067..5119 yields 0.25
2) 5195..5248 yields 0.20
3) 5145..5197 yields 0.21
